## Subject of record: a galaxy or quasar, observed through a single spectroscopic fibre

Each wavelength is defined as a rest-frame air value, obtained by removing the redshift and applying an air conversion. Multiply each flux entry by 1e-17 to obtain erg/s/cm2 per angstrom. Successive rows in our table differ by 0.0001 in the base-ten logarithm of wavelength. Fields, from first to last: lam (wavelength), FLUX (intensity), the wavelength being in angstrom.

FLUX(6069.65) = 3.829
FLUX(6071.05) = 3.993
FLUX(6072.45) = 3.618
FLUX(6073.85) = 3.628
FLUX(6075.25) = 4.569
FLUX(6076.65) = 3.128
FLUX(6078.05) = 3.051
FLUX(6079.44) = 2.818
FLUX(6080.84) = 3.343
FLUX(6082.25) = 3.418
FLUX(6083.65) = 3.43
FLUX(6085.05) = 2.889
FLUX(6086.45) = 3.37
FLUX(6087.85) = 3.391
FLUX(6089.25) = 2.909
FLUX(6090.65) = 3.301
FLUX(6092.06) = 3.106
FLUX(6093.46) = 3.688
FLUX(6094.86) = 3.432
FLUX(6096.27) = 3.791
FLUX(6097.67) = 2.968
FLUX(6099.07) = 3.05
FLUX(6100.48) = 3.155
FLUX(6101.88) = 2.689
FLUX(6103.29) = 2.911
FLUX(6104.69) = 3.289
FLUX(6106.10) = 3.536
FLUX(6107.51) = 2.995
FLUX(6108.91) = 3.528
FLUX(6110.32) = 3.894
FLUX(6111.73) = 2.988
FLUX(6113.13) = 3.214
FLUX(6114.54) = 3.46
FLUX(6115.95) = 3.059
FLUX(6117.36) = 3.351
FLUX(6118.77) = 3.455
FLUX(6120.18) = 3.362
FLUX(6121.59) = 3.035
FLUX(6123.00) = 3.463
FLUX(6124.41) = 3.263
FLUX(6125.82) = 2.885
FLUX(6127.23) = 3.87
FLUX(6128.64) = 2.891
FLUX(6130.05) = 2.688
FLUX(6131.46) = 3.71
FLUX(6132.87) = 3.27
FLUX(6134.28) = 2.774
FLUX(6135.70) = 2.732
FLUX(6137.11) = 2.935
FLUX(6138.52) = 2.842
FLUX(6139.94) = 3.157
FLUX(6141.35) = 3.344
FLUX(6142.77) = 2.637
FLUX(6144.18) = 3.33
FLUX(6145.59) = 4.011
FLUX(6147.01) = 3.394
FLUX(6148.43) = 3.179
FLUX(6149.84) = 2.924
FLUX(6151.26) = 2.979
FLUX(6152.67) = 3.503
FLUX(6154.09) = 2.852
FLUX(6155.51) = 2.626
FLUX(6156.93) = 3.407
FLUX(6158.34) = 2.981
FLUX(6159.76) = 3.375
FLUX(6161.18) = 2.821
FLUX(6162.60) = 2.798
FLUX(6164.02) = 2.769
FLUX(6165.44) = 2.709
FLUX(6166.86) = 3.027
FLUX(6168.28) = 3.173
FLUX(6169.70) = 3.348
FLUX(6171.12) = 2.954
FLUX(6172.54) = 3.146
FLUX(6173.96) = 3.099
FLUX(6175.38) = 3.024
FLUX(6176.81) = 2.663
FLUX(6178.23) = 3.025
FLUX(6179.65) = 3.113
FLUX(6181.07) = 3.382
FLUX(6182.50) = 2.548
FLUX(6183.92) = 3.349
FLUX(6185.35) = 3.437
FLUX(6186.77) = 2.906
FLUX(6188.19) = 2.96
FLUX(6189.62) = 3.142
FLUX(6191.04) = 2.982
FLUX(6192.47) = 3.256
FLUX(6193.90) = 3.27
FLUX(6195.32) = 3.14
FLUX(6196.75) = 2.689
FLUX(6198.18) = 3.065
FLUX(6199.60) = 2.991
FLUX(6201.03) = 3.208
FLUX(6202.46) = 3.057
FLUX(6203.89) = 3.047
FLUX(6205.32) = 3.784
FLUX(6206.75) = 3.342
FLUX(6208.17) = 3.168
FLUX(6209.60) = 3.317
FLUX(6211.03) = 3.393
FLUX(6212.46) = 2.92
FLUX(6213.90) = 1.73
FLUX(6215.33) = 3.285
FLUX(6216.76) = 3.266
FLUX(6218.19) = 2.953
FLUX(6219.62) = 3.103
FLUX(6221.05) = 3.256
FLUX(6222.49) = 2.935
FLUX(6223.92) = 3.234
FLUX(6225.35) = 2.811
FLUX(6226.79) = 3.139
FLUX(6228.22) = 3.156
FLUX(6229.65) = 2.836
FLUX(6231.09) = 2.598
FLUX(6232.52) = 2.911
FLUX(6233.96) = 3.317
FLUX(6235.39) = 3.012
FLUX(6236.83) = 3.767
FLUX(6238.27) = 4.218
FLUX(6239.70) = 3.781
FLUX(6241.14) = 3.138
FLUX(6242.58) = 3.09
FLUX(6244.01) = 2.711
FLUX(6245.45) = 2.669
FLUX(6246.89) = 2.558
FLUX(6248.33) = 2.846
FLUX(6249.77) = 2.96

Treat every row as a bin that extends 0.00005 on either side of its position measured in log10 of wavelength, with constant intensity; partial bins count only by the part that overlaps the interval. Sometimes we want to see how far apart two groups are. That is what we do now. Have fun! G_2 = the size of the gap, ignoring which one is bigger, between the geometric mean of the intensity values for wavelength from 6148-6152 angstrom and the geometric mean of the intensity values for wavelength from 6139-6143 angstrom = 0.0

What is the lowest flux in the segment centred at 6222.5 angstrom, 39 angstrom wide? 1.73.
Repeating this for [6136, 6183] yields 2.548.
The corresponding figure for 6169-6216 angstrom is 1.73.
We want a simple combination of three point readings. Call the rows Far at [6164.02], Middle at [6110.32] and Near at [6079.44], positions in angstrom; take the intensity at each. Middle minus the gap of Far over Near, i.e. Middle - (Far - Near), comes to 3.94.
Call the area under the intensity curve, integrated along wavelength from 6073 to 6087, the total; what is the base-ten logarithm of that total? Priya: 1.673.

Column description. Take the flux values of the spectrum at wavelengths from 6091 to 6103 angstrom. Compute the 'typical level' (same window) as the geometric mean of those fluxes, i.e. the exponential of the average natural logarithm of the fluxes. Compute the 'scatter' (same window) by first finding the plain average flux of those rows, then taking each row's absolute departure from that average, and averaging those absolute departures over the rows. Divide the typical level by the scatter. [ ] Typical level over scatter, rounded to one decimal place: 10.7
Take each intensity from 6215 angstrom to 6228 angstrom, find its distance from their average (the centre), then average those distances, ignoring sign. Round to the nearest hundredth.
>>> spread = 0.14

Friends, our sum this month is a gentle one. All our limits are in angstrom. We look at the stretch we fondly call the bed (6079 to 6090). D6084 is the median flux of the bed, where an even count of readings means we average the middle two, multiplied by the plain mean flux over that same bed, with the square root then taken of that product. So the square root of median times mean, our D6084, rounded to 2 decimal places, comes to 3.28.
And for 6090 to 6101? 3.27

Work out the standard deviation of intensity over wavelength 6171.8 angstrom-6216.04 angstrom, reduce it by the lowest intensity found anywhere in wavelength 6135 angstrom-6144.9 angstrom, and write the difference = -2.29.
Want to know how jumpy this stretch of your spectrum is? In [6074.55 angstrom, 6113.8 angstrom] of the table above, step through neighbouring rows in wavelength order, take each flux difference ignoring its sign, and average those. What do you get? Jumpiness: 0.39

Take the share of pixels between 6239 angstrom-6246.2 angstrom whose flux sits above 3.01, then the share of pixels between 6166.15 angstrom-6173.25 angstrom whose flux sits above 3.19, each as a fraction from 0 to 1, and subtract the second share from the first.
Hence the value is 0.40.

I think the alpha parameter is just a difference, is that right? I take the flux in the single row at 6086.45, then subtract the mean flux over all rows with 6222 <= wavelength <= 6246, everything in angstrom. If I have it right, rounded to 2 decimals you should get 0.23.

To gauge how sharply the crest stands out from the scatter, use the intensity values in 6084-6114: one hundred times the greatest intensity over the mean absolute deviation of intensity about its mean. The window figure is 1463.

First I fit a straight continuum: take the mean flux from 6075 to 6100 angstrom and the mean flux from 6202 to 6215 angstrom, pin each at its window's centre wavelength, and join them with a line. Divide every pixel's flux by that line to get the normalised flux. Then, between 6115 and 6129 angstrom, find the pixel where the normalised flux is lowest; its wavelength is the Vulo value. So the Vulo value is 6125.82 angstrom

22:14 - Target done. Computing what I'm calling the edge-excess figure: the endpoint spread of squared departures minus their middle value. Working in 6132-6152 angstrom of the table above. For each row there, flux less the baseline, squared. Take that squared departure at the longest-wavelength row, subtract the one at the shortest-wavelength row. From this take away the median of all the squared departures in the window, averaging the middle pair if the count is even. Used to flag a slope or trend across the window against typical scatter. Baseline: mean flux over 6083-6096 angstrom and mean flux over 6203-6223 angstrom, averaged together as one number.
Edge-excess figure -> -0.02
